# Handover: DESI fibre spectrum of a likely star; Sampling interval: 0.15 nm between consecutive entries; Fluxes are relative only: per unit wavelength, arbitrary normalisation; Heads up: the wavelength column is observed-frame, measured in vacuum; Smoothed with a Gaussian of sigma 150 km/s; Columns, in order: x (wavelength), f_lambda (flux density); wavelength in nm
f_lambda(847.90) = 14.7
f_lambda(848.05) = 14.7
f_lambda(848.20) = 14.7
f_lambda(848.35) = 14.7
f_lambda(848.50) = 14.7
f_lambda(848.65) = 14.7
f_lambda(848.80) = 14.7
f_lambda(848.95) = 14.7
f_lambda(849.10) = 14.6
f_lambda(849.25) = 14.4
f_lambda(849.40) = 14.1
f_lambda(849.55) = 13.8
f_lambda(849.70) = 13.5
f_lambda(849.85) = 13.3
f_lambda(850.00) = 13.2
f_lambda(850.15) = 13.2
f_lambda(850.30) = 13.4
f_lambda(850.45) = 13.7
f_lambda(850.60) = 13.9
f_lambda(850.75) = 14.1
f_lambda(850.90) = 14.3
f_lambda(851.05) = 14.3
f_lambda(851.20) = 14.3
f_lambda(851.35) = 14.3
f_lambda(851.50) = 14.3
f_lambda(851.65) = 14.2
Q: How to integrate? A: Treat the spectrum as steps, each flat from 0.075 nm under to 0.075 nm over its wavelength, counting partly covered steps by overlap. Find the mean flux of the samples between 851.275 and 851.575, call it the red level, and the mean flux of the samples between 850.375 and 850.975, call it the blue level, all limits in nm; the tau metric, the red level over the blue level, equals 1.02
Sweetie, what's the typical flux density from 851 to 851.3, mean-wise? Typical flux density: 14.3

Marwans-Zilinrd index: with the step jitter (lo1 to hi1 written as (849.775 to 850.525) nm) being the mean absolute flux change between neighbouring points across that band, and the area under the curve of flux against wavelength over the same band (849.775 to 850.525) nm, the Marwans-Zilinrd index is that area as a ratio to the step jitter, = 67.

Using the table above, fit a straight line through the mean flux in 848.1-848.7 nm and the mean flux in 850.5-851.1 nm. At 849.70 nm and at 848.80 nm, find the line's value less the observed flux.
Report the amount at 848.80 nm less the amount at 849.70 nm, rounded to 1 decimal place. -1.0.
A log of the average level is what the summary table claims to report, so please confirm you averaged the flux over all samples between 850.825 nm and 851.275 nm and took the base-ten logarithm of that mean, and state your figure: 1.16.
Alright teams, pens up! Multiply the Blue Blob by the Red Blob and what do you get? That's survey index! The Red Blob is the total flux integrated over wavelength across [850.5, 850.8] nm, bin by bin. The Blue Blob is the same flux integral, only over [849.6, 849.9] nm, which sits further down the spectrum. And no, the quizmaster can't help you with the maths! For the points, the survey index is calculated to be 16.9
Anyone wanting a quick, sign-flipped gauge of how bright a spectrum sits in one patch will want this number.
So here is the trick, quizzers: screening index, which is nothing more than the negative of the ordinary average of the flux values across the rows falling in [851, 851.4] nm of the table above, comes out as -14.30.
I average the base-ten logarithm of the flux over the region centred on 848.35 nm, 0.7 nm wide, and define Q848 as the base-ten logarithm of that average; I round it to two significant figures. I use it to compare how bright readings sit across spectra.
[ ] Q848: 0.067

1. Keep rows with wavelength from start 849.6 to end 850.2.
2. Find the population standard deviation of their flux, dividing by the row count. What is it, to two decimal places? 0.12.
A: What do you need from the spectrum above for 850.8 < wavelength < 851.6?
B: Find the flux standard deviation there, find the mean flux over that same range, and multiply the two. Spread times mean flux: 0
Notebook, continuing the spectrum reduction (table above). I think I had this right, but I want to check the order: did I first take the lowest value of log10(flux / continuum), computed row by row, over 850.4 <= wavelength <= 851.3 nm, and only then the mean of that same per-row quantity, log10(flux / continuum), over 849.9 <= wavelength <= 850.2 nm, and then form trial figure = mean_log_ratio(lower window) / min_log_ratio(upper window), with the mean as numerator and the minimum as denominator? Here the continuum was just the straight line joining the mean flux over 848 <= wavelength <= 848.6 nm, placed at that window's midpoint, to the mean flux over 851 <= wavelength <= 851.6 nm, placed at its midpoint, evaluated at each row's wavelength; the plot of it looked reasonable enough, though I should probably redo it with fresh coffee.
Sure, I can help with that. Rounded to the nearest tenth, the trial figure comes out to 1.8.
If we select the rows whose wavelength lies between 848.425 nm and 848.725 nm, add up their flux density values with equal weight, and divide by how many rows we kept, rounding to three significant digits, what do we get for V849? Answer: 14.7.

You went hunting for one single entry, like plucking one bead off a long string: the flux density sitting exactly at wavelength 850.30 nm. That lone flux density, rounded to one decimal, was 13.4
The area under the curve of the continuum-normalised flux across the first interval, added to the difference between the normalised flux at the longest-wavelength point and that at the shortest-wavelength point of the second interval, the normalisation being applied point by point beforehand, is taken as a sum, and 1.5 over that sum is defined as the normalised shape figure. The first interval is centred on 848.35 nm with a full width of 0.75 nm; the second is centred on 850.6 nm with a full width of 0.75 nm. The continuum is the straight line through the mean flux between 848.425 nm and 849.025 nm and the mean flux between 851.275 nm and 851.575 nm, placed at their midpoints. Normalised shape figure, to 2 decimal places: 1.84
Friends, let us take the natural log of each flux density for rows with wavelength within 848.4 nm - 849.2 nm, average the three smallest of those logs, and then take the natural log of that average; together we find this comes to 0.988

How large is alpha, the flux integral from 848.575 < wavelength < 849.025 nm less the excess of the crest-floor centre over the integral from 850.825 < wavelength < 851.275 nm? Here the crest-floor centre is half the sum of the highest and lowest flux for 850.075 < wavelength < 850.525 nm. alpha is -0.40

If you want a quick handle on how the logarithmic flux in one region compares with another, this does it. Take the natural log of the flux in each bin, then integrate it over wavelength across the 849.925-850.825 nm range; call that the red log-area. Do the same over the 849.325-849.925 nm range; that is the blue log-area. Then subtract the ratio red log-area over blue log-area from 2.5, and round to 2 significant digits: 1.0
